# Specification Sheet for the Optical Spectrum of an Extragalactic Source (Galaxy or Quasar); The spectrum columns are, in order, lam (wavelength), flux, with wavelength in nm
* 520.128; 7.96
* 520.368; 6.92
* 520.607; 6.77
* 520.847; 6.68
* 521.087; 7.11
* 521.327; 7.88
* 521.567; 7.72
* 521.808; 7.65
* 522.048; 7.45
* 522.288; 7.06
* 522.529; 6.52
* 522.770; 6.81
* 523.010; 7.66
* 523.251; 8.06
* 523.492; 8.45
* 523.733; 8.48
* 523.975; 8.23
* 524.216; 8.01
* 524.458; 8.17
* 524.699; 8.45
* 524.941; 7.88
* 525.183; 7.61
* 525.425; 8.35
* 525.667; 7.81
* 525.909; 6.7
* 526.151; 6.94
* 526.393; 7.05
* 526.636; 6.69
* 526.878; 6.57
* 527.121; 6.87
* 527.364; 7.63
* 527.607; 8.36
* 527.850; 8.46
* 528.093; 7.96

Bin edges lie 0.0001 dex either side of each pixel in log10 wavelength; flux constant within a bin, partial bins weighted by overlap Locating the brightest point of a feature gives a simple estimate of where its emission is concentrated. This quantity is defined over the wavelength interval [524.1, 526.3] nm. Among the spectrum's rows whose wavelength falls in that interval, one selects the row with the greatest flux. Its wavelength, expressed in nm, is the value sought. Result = 524.699 nm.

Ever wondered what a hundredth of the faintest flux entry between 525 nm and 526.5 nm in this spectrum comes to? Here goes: 0.0670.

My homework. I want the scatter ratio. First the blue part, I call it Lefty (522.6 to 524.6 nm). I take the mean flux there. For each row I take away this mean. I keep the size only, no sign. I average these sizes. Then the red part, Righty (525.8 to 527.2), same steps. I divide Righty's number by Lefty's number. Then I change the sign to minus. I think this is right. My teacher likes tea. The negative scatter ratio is -0.4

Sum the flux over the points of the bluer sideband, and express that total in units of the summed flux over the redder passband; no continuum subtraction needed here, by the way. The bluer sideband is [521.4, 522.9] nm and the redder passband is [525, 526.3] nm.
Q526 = 1.16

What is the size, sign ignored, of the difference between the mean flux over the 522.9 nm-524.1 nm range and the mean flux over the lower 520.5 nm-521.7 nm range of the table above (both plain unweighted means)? 0.94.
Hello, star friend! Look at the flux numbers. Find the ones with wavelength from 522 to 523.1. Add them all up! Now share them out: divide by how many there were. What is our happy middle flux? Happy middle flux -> 7.1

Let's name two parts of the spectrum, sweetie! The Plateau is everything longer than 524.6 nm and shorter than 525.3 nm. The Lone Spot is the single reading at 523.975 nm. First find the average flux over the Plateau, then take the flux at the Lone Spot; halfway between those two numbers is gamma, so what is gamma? 8.1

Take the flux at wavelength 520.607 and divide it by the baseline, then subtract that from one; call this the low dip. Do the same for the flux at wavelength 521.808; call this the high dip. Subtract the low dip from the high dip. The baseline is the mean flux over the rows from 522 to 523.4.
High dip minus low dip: -0.12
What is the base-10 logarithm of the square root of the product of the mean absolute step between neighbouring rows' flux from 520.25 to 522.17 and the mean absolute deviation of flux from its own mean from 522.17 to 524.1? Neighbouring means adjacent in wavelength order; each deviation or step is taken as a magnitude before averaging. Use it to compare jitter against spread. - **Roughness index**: -0.38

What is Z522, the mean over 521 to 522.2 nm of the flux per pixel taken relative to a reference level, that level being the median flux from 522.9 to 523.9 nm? 0.92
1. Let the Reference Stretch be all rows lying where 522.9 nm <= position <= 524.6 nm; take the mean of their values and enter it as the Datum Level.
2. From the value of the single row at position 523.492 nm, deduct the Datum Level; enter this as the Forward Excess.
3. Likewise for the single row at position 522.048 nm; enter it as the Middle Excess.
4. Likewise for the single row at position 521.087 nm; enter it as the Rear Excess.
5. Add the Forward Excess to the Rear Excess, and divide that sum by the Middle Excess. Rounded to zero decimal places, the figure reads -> 1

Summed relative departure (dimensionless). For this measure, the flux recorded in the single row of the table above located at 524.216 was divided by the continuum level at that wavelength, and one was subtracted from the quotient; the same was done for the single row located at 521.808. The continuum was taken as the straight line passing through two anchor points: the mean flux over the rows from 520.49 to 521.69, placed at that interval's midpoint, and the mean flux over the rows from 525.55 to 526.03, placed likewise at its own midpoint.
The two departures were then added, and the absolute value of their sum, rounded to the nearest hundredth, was 0.16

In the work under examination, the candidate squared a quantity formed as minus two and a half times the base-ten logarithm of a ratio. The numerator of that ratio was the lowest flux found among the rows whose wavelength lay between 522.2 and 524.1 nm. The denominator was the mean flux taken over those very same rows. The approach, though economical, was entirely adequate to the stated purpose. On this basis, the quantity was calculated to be 0.031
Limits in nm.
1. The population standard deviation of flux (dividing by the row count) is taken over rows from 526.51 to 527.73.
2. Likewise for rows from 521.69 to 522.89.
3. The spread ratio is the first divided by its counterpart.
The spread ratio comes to 1.6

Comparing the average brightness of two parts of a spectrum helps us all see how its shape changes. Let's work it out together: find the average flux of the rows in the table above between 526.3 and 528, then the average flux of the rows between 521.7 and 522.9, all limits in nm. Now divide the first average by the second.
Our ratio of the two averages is 1.04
